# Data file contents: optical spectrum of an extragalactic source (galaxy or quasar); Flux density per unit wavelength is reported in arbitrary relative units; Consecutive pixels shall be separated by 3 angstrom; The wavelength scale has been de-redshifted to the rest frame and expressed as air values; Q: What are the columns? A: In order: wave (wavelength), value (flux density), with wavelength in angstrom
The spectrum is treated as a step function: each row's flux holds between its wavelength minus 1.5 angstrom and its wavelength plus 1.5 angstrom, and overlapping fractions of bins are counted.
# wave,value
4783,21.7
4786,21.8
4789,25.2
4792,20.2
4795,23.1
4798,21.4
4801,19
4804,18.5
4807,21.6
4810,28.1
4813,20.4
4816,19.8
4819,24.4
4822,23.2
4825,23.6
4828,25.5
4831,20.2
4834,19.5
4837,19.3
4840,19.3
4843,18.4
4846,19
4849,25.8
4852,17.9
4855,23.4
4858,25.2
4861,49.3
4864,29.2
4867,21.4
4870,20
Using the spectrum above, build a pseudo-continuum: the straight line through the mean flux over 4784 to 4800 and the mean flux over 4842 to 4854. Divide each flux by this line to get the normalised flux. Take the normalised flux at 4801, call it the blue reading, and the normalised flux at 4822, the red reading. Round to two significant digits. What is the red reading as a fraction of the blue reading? 1.3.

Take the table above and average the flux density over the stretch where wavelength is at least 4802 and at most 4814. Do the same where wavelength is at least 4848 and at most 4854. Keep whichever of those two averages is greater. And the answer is 22.1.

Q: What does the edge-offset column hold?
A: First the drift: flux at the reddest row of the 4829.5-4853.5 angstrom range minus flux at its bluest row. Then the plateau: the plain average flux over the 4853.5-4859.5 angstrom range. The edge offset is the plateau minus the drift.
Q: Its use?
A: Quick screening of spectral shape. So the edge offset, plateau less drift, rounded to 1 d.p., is 26.6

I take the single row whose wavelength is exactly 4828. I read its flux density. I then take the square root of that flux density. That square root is 5.0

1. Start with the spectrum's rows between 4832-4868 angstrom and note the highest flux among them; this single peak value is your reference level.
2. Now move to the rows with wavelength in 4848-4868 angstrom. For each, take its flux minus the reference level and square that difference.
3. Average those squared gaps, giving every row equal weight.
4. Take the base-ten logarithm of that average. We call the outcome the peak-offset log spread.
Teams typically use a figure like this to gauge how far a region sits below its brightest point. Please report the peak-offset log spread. 2.75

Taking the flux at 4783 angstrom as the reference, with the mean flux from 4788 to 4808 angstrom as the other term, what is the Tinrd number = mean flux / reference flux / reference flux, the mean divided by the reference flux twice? 0.045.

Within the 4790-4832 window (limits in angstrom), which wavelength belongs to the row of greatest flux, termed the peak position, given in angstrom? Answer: 4810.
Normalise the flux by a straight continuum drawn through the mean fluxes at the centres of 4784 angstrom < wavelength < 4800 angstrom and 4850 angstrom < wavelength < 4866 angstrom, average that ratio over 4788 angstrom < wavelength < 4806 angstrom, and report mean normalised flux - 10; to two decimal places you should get -9.07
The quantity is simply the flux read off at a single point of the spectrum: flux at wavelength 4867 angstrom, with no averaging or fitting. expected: 21.4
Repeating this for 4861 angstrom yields 49.3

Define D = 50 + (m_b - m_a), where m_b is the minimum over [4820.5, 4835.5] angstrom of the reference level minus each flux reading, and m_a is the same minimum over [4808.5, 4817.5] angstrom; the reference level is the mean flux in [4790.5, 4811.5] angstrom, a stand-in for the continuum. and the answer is 53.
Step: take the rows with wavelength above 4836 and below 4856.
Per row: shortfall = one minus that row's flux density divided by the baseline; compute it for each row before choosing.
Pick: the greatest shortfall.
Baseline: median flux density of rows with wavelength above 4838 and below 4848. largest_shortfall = 0.06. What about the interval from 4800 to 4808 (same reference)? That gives 0.03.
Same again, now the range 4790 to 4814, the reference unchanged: 0.03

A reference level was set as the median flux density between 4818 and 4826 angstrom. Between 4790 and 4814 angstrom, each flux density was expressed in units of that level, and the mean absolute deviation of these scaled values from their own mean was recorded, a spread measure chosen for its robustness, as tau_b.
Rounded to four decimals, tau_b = 0.0867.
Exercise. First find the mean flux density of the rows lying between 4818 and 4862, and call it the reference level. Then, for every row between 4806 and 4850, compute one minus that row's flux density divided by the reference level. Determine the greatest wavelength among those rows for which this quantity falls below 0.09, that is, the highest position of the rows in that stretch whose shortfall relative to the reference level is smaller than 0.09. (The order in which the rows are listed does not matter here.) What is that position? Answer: 4849 angstrom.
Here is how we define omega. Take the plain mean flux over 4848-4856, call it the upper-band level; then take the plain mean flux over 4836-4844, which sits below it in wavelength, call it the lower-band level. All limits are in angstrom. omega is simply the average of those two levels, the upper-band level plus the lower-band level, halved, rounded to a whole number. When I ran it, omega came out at 21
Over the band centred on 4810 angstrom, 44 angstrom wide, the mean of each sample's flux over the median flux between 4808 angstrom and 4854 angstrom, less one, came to 0.10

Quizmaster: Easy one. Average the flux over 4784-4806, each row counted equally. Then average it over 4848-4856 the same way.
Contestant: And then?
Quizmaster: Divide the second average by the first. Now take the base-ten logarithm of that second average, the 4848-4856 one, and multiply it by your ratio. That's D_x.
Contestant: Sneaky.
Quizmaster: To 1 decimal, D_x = 1.4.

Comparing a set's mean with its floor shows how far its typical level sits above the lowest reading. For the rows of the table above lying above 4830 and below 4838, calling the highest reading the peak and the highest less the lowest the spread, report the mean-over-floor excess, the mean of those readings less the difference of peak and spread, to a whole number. 0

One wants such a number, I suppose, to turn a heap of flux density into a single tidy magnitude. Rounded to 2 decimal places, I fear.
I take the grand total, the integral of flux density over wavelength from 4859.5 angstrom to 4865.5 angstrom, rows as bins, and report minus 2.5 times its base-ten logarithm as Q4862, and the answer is -5.93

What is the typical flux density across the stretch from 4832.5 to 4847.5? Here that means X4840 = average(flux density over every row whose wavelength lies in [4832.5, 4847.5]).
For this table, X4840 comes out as 19.1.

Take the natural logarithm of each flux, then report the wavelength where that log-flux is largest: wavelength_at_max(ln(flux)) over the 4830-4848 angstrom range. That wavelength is 4831 angstrom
